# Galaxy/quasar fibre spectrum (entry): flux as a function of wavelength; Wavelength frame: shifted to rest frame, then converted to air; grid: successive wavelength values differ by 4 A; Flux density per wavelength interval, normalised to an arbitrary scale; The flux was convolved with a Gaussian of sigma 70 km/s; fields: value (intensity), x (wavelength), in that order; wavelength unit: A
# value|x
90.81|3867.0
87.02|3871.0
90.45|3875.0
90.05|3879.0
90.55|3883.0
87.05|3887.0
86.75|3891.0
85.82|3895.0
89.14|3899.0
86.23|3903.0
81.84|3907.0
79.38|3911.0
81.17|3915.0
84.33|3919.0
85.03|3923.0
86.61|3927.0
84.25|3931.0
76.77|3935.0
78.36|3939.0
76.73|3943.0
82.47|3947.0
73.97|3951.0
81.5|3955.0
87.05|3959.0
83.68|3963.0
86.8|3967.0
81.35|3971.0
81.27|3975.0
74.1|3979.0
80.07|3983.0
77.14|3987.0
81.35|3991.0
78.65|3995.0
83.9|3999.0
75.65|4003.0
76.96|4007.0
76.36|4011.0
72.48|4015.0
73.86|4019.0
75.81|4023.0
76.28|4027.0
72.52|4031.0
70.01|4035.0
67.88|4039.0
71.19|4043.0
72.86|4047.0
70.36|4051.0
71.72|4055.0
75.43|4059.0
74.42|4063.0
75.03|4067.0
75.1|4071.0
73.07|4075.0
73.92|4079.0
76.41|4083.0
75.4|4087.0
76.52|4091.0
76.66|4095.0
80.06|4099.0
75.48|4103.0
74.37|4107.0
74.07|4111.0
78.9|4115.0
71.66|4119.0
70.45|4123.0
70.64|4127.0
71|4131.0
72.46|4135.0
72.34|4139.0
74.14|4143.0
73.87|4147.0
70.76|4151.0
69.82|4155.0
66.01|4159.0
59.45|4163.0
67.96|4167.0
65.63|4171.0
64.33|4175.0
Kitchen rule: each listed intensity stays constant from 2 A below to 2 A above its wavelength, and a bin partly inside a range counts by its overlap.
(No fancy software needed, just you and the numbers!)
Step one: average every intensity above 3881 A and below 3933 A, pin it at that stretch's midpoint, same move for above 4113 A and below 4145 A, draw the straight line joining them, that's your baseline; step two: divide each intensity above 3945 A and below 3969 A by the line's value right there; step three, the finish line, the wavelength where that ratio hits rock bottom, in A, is 3951.0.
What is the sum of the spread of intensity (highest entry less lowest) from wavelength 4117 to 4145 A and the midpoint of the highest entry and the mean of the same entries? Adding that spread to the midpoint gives 76.7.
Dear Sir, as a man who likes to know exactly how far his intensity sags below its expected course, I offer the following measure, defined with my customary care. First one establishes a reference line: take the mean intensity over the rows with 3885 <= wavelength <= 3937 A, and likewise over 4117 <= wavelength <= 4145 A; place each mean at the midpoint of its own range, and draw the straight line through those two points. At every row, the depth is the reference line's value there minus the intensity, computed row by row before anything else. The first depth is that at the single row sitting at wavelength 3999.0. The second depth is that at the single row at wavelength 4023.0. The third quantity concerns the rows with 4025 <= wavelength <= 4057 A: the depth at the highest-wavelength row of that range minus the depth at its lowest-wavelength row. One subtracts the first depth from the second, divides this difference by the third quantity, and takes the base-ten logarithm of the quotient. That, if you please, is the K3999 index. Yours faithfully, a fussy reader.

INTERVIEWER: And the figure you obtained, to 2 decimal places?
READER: 0.35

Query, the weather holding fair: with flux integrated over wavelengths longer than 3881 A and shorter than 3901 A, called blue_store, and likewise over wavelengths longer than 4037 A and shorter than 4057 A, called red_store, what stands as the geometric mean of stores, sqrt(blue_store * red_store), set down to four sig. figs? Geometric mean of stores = 1577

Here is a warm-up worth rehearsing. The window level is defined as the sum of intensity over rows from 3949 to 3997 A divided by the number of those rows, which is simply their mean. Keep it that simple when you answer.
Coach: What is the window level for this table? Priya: 80.6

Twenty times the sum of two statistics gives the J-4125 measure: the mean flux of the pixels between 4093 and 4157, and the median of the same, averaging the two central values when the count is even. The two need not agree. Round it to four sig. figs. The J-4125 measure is 2934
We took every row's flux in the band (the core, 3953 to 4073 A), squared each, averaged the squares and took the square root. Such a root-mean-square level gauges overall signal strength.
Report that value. 76.8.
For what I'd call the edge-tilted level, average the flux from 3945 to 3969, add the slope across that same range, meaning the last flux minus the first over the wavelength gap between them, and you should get 83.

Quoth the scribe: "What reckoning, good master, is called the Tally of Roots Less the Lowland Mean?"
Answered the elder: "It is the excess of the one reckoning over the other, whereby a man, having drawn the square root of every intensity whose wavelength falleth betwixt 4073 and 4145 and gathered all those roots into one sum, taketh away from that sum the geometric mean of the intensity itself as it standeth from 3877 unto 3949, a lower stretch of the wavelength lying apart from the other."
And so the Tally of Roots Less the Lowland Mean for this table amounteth 71.2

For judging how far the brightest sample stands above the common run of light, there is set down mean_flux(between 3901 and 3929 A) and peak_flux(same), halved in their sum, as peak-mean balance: 85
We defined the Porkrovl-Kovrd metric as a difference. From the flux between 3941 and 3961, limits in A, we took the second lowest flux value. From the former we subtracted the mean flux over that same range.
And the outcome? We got -3.6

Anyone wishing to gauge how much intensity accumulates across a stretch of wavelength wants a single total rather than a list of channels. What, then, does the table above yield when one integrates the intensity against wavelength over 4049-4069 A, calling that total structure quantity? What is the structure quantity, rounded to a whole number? 1468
